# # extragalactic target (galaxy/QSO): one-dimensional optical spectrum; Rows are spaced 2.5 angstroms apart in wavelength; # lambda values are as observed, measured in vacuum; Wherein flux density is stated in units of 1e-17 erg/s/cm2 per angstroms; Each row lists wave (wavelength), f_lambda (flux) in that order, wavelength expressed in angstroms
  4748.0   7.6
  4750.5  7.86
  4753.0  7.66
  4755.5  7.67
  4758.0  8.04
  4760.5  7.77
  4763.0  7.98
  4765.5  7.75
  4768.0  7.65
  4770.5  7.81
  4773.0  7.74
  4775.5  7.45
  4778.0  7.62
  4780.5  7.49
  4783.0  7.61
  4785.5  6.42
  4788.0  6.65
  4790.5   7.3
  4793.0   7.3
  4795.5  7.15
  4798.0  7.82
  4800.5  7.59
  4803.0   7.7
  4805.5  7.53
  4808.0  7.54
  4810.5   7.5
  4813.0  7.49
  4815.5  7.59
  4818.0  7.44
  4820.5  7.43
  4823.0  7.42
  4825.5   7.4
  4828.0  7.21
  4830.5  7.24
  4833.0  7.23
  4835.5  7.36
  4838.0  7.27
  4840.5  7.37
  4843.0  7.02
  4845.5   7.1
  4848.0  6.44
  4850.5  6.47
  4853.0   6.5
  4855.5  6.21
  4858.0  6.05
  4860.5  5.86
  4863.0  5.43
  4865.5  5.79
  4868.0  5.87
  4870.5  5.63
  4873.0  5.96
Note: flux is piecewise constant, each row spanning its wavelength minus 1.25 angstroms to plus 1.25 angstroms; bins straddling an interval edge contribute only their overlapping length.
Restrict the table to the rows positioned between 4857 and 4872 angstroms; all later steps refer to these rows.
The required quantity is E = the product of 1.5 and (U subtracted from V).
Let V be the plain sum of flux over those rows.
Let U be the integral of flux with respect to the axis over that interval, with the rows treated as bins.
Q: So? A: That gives -78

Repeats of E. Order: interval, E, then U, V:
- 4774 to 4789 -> -98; 108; 43.2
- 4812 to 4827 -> -101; 112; 44.8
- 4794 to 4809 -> -102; 113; 45.3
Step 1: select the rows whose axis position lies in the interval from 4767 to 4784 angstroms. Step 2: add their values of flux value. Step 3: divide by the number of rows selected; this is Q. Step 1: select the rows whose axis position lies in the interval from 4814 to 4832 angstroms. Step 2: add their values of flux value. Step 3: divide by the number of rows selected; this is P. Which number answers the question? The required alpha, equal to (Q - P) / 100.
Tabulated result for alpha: 0.002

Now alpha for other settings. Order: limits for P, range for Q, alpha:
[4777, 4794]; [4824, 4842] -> 0.001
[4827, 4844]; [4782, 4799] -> -0.001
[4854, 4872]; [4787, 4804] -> 0.015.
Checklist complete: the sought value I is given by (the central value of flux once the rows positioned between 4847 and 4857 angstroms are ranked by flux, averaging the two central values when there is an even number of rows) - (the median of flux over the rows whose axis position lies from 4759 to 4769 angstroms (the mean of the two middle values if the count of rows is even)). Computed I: -1.3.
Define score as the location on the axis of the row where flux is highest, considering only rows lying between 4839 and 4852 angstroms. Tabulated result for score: 4840.5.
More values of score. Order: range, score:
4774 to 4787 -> 4778.0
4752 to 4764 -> 4758.0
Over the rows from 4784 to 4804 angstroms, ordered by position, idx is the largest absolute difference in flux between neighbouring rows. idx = 0.67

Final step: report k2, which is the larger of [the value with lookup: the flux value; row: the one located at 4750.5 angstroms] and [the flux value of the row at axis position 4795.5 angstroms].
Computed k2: 7.9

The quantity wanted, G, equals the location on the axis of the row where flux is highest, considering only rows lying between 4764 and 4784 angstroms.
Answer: 4770.5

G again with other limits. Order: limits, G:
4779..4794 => 4783.0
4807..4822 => 4815.5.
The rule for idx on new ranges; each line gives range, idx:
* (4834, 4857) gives 0.66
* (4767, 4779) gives 0.29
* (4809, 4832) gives 0.19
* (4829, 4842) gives 0.13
